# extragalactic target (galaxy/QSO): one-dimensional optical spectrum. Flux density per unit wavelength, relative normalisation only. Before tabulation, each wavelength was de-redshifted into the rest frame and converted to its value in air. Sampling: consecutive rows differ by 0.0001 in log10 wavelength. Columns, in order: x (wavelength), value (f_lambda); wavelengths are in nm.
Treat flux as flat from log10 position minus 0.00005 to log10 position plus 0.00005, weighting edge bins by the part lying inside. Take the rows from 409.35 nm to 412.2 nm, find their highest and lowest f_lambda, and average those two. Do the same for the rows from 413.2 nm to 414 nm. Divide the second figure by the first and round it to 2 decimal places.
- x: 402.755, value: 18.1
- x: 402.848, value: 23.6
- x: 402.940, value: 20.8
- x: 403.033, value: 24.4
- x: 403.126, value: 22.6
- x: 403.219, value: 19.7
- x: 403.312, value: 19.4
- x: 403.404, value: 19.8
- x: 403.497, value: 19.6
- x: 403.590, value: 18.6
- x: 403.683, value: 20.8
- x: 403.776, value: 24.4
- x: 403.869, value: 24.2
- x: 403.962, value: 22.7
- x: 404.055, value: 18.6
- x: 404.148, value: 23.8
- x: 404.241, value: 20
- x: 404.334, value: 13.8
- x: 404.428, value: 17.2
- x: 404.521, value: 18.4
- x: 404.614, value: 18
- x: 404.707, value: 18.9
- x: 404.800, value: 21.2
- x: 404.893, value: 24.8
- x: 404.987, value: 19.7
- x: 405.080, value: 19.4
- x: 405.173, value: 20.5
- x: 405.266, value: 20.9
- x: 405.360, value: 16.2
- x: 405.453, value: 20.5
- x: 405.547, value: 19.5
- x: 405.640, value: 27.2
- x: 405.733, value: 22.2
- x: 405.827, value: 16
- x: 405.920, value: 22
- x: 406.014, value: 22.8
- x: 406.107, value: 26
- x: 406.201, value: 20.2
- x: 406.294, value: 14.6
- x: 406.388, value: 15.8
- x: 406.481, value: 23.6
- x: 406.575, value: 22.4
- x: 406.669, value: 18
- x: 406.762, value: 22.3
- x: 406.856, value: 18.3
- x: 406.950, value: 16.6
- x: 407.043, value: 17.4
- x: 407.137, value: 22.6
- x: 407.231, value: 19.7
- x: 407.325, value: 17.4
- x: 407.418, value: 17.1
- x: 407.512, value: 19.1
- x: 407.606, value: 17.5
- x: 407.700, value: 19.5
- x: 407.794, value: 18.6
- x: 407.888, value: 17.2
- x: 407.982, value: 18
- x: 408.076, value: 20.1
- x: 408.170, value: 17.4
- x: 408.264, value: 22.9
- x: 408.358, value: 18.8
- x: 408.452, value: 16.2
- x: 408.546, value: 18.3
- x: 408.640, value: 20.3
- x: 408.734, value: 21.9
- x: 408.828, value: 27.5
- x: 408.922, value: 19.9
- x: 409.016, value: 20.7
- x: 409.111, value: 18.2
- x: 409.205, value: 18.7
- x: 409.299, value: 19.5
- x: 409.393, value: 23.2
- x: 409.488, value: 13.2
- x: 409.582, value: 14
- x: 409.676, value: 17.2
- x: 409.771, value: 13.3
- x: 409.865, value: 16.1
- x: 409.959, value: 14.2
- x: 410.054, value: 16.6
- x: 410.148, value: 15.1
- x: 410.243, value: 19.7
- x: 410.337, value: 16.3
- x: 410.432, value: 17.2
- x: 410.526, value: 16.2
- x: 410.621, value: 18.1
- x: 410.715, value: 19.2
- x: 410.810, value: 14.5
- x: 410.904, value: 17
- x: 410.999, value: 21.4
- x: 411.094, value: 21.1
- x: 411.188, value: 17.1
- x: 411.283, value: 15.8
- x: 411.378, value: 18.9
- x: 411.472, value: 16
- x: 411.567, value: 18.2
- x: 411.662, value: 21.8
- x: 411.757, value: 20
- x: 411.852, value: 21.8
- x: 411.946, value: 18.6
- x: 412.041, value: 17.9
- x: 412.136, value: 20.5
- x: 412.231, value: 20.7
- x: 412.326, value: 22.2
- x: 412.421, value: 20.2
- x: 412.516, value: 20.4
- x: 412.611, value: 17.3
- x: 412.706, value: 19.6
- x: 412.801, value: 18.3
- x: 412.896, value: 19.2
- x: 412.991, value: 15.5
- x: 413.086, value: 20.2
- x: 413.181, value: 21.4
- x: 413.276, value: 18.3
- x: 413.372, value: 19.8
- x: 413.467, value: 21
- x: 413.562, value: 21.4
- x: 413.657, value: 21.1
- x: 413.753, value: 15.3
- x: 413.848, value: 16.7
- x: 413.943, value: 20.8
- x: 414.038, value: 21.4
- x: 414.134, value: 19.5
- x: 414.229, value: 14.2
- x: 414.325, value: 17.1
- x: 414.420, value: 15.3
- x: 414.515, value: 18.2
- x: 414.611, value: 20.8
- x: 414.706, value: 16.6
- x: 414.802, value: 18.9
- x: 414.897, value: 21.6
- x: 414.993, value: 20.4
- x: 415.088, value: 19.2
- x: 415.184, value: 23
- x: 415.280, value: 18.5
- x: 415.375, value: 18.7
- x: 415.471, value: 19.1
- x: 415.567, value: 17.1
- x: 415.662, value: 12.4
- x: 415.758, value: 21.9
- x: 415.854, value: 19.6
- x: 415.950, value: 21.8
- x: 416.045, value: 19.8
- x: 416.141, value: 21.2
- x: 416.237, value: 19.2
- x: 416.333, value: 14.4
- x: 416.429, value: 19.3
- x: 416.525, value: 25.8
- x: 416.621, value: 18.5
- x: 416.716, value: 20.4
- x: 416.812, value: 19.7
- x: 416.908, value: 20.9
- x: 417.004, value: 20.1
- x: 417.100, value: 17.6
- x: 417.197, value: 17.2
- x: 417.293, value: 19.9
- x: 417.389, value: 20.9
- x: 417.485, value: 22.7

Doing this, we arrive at 1.01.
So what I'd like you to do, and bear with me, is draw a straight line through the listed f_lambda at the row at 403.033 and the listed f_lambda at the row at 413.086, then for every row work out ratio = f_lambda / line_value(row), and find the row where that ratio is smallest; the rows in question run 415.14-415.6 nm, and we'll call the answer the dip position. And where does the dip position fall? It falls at 415.567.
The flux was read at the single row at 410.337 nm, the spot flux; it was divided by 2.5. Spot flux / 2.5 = 6.5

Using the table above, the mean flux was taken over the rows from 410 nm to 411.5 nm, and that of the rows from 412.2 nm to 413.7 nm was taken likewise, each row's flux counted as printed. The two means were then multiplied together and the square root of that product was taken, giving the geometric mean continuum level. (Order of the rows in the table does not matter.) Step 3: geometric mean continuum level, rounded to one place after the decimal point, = 18.6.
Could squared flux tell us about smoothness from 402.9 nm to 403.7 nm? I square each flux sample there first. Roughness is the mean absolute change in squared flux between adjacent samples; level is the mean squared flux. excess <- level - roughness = 362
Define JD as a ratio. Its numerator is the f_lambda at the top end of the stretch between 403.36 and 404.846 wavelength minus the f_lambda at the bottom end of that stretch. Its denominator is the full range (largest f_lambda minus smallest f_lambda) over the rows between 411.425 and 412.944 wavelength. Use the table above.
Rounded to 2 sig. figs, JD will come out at 0.23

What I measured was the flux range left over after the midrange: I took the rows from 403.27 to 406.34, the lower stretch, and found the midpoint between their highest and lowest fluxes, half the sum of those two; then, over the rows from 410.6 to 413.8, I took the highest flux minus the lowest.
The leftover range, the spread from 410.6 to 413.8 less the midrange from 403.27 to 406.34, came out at -12.8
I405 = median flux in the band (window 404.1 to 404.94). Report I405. 18.9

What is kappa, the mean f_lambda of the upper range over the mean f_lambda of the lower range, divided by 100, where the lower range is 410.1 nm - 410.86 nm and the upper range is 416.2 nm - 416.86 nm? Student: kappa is 0.0115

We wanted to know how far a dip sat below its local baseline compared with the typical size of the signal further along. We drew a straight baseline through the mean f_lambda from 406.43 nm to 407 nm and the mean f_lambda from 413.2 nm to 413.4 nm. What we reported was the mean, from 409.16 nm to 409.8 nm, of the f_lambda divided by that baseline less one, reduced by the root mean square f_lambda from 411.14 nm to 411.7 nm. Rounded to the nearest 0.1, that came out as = -18.2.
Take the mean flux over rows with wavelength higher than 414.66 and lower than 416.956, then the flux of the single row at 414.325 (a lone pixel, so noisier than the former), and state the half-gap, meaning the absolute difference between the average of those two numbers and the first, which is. 1.2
